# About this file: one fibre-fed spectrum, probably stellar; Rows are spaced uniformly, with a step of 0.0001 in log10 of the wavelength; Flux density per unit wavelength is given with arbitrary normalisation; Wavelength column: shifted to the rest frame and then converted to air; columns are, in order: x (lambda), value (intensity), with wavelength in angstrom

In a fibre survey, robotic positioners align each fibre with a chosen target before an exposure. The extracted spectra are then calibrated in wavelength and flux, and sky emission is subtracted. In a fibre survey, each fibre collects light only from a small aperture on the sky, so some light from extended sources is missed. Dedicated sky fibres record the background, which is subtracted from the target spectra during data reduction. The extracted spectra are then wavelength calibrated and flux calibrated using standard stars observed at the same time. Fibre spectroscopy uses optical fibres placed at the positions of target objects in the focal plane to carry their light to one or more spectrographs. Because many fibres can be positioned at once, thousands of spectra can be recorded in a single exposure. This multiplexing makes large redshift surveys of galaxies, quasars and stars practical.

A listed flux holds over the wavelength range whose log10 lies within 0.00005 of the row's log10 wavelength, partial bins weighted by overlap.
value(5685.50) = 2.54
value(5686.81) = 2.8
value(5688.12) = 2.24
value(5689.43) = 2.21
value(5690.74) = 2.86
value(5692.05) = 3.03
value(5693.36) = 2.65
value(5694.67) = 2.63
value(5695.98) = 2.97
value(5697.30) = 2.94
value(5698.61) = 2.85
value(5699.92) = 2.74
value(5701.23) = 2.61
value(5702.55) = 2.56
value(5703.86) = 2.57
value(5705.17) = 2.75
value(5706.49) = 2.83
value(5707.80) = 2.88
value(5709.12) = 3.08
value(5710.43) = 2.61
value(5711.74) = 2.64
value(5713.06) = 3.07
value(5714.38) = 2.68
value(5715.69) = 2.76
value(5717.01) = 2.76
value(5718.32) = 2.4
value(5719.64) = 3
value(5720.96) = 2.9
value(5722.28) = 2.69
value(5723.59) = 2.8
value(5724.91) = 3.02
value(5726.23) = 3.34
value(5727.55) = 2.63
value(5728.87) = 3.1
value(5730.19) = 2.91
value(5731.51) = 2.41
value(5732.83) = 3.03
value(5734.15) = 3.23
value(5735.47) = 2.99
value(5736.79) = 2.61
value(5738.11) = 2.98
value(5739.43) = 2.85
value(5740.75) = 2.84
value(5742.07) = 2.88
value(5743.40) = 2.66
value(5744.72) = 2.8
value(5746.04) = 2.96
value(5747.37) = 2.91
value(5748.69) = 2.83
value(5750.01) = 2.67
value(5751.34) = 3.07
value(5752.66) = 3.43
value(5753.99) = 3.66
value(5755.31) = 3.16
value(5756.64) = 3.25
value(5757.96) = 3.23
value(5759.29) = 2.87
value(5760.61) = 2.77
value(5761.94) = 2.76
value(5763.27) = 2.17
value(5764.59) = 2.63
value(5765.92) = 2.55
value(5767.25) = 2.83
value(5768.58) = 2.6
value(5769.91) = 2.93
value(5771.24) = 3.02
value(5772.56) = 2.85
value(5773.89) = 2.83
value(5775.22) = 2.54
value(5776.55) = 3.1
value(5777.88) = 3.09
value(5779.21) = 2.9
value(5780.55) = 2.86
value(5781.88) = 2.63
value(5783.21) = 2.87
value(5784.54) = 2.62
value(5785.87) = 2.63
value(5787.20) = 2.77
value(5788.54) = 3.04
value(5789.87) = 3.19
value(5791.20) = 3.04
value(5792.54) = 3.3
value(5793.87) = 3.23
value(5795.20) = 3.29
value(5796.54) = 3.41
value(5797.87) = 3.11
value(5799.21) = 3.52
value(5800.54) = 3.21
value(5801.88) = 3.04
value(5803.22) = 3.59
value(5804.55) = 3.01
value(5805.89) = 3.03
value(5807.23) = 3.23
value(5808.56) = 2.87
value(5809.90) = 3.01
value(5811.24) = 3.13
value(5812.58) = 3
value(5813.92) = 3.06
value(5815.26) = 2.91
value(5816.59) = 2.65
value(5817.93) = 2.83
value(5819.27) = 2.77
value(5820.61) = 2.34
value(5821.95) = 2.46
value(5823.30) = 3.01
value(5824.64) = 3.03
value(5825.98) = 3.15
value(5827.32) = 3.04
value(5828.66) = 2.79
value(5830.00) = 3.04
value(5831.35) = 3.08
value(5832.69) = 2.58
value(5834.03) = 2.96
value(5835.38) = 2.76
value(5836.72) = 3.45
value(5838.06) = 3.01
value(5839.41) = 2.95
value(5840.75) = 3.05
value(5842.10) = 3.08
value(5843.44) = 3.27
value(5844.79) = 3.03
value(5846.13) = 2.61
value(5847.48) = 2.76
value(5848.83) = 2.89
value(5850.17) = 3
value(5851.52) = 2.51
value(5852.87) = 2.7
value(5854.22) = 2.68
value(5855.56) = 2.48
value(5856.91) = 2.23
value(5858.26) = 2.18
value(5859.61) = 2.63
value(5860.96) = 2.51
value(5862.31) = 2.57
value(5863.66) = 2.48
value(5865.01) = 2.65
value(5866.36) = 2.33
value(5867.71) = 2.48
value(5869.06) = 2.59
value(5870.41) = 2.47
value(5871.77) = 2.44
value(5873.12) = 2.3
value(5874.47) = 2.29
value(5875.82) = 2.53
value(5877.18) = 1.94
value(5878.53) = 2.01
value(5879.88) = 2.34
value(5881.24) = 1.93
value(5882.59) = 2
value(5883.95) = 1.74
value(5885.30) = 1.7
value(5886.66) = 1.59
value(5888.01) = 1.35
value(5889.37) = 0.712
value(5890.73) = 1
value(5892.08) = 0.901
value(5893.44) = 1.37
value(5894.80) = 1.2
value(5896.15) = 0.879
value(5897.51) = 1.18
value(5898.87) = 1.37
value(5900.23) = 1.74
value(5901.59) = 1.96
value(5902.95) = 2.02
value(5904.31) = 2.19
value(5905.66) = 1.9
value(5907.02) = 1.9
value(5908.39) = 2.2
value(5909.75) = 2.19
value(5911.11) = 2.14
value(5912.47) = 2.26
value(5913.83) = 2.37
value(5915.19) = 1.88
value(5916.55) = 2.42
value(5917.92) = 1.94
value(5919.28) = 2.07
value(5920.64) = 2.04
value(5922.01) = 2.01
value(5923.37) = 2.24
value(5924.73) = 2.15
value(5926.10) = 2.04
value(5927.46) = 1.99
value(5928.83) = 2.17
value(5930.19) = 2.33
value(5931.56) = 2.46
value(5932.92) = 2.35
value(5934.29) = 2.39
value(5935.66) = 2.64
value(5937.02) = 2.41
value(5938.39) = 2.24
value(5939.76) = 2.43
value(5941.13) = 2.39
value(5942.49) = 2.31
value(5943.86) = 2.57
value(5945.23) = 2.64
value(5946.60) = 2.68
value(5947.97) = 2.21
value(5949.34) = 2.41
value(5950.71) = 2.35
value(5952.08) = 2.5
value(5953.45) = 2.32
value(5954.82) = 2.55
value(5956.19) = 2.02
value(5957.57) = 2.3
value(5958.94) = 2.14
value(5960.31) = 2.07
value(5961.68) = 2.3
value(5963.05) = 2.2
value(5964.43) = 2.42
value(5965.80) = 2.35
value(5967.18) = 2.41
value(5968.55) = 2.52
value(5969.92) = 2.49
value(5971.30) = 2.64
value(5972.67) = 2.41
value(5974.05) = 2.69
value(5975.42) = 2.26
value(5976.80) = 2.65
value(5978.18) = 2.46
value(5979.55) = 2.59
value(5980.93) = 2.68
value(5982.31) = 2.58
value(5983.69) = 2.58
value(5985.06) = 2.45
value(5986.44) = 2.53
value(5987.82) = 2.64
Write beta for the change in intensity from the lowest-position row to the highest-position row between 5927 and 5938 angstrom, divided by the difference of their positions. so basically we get 0.044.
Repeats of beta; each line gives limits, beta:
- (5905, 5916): -0.002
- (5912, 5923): -0.026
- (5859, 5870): -0.004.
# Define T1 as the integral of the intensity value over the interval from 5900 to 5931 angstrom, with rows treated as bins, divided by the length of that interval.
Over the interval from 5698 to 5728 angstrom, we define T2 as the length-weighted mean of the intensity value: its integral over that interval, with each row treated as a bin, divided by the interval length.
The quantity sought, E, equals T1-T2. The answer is -0.7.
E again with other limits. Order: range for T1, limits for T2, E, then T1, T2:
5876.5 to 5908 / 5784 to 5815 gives -1.5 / 1.6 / 3.10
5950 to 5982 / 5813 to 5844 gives -0.5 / 2.4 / 2.92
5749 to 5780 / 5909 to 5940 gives 0.7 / 2.9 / 2.22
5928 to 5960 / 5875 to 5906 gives 0.7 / 2.4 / 1.63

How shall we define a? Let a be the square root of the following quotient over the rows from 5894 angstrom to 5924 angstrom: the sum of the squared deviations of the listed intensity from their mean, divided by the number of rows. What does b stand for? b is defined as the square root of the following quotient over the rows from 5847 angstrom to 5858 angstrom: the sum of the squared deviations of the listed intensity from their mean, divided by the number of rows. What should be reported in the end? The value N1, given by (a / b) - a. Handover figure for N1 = 1.3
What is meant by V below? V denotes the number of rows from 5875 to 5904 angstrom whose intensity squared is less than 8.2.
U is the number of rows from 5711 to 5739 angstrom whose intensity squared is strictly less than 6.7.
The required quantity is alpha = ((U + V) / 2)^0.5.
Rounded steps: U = 2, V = 21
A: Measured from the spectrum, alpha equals 3.39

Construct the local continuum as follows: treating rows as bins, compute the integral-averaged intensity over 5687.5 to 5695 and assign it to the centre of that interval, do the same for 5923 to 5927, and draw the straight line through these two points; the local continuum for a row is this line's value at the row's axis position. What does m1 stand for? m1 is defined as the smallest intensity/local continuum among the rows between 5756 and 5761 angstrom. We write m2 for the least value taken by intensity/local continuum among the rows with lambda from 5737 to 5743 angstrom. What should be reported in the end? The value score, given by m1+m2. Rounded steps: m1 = 1.12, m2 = 1.13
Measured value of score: 2.26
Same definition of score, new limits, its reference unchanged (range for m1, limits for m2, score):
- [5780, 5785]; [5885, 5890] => 1.41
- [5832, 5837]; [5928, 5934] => 2.14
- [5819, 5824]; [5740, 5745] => 2.06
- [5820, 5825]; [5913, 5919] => 1.87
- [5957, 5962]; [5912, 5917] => 1.88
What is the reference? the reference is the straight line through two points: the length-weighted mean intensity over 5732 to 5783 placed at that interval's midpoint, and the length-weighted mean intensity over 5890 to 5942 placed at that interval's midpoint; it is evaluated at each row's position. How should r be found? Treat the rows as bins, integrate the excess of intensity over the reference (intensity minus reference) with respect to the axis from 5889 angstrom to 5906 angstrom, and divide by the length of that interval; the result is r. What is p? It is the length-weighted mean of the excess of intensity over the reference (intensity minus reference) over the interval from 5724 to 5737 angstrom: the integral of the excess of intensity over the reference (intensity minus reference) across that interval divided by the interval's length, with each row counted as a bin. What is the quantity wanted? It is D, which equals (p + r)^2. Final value 0.61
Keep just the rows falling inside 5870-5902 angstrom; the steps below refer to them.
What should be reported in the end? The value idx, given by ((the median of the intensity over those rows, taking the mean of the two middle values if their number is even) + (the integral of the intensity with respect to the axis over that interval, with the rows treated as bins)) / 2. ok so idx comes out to 28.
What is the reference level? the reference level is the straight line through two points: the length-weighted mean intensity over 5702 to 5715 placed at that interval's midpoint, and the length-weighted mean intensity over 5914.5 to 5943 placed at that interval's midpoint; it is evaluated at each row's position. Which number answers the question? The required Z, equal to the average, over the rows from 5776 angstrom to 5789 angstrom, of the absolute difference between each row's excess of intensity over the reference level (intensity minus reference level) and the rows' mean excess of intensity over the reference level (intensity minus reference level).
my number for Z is 0.146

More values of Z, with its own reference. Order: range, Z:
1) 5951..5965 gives 0.137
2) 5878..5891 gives 0.371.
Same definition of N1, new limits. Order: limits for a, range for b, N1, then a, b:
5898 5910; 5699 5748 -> 0.9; 0.25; 0.21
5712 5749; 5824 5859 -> 0.5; 0.21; 0.30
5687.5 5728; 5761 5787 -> 0.8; 0.24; 0.22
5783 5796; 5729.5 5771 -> 0.6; 0.25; 0.29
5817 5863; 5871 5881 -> 1.2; 0.29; 0.20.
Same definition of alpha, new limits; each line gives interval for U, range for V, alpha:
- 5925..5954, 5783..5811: 3.24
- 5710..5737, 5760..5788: 2.92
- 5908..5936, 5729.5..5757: 3.74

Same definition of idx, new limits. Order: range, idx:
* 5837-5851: 22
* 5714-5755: 61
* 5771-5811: 62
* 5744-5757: 21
